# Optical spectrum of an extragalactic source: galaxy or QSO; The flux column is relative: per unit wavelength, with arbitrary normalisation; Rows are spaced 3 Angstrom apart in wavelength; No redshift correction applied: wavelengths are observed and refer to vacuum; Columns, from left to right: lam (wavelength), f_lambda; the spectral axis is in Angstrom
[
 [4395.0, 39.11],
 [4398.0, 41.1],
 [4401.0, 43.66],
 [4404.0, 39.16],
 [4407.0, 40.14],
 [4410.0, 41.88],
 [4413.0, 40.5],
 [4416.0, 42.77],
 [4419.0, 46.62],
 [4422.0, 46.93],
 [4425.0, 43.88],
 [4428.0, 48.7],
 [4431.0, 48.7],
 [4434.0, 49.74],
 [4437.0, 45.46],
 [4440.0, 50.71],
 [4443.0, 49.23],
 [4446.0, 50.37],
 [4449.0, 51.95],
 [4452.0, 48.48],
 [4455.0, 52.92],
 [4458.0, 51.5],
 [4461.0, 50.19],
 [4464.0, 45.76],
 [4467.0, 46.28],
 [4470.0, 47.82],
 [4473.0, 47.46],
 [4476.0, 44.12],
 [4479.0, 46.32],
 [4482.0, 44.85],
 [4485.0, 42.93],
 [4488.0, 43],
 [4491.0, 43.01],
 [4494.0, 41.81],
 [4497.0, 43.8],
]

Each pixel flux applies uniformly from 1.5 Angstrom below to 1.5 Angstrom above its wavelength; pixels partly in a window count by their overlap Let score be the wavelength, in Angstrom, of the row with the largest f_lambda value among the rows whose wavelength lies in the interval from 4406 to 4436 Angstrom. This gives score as 4434.0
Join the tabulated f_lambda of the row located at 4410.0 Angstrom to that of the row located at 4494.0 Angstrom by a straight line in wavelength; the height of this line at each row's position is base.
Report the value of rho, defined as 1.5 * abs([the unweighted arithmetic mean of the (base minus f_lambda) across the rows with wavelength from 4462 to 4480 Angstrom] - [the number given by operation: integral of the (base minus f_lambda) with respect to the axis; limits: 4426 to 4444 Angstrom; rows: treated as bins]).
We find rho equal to 176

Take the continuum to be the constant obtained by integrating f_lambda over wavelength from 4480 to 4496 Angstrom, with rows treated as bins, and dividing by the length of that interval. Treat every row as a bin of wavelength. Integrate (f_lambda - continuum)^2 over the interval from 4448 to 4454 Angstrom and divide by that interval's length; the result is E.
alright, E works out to 53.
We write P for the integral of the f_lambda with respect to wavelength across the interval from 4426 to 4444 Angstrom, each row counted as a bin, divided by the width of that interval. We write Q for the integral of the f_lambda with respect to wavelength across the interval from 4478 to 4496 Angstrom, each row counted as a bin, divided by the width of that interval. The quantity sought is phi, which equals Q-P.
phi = -5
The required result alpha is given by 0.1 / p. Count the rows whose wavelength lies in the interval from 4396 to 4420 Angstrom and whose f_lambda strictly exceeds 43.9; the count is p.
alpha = 0.100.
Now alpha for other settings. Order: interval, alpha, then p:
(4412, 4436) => 0.020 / 5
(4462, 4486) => 0.014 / 7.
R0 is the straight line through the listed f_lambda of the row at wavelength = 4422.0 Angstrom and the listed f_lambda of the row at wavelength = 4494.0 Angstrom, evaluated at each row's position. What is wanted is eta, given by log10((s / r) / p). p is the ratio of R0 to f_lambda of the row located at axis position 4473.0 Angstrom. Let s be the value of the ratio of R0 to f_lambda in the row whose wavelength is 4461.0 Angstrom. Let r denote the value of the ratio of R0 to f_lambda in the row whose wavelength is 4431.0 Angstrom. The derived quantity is 0.006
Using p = 0.91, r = 0.95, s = 0.880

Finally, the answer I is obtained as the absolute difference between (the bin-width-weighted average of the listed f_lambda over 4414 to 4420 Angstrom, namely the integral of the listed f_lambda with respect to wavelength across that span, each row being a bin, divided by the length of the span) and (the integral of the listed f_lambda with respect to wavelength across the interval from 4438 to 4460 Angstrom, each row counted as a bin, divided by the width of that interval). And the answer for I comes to 6.4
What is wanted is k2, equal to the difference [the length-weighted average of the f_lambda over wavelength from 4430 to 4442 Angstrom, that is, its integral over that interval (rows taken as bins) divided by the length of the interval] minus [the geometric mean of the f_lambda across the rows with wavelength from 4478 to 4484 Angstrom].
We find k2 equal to 3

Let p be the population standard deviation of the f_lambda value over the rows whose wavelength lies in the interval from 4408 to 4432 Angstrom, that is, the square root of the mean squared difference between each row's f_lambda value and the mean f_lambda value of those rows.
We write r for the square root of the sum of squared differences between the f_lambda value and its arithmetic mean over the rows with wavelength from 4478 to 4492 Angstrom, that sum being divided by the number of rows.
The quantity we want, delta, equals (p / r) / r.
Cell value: 1.6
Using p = 3.0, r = 1.36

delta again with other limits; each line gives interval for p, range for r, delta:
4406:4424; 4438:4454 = 1.9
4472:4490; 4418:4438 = 0.5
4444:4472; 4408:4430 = 0.3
